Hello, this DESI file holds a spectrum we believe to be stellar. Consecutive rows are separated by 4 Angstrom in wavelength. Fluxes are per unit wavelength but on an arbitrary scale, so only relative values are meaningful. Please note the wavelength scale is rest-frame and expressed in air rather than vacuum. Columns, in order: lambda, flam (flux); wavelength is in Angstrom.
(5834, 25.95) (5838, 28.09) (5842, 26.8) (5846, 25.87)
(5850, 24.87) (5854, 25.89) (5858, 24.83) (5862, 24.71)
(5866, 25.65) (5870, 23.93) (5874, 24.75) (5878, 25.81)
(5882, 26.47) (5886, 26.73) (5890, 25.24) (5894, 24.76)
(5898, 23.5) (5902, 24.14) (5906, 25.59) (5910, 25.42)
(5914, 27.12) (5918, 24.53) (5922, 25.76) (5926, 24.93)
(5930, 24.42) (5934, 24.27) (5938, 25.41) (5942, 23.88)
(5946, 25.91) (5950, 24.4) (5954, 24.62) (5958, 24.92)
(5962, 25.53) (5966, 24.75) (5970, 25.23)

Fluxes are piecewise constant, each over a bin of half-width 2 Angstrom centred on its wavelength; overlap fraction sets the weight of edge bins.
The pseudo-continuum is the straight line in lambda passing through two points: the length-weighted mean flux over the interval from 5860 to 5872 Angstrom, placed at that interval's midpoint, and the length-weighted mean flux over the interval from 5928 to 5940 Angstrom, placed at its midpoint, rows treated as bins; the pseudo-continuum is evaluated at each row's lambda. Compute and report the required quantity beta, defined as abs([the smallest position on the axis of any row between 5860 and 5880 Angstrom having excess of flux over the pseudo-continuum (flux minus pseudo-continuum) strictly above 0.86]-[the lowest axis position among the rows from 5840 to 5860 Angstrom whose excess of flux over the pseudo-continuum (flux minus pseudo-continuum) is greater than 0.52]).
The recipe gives 24 Angstrom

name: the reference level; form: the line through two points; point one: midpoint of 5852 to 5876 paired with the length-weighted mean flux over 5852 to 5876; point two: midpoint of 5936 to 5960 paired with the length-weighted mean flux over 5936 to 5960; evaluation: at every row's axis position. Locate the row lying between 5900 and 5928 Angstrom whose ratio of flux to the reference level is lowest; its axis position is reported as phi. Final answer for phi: 5902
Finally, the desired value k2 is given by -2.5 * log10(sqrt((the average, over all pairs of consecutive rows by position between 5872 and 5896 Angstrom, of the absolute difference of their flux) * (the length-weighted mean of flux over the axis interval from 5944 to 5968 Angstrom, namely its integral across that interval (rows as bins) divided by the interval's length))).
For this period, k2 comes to -1.62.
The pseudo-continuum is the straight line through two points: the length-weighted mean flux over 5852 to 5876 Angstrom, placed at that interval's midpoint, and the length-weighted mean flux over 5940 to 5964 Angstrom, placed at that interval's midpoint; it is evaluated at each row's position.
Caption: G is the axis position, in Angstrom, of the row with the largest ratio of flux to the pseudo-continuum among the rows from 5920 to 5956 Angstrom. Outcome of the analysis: 5946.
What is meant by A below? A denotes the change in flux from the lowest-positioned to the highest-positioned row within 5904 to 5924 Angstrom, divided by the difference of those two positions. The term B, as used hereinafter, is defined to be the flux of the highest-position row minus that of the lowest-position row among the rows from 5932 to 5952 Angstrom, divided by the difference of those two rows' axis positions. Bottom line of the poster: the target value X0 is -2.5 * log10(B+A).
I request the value 4.3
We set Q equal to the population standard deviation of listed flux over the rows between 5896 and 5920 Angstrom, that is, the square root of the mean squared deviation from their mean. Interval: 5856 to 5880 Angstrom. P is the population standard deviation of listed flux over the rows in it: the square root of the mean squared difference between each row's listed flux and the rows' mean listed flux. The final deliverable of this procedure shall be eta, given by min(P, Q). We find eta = 0.63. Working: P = 0.63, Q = 1.2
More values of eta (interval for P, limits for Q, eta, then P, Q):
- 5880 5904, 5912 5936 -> 1.00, 1.16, 1.0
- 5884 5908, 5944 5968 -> 0.53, 1.04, 0.5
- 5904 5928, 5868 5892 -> 0.81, 0.81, 1.0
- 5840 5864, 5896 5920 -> 0.76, 0.76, 1.2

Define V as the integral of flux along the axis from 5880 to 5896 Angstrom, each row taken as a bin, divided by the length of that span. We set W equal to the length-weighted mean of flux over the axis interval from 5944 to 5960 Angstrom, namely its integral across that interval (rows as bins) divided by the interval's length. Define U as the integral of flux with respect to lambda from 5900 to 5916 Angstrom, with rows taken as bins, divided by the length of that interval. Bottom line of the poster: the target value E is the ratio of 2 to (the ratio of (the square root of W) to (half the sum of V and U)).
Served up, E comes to 10.3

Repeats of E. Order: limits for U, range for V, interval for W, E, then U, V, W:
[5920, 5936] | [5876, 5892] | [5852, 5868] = 10.1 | 24.8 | 26.1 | 25.3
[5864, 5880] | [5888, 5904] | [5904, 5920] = 9.8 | 25.0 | 24.4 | 25.7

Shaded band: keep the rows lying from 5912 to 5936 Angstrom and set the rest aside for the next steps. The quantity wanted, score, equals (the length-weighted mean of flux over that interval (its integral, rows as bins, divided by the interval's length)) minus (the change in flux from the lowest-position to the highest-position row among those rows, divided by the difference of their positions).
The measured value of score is 25.3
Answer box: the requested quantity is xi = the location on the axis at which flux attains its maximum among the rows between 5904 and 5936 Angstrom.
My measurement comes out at 5914 Angstrom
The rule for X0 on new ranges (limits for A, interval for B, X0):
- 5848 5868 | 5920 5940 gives 3.9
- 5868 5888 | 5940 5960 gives 1.5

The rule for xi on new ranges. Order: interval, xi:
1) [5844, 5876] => 5854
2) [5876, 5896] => 5886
